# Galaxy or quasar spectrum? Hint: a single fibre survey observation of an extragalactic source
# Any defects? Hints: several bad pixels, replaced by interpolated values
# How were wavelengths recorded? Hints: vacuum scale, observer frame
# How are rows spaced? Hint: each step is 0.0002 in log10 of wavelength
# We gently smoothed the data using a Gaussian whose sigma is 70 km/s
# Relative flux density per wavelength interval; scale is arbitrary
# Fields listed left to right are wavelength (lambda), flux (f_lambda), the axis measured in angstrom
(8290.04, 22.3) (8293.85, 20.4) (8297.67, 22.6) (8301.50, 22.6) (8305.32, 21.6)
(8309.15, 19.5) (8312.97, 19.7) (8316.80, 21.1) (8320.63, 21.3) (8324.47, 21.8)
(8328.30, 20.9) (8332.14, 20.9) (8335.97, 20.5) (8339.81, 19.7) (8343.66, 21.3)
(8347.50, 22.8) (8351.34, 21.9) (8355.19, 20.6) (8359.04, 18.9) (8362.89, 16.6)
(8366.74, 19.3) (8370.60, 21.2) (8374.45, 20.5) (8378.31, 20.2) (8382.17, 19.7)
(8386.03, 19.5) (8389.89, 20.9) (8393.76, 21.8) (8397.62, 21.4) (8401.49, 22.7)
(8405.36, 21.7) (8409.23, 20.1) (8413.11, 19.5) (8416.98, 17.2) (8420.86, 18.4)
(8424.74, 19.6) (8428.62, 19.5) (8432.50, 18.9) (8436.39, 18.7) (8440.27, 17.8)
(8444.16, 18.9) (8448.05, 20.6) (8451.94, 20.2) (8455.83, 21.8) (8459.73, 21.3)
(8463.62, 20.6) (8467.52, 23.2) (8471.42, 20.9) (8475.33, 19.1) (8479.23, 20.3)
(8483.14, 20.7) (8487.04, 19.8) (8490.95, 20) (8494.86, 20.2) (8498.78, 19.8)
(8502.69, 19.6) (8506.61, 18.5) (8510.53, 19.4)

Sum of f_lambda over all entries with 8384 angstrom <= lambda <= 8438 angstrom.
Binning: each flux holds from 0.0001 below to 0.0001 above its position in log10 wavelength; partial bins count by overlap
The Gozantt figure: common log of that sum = 2.45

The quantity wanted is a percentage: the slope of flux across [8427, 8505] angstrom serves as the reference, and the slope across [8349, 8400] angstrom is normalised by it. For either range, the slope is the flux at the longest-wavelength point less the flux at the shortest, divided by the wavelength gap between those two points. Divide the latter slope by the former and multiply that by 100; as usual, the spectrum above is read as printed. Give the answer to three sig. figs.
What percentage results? -800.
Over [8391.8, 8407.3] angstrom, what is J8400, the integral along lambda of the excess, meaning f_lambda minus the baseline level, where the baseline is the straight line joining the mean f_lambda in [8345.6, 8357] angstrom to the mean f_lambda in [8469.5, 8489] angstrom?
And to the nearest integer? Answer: 11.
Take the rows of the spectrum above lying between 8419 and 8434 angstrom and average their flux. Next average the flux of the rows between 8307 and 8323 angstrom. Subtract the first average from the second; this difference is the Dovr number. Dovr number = 1.3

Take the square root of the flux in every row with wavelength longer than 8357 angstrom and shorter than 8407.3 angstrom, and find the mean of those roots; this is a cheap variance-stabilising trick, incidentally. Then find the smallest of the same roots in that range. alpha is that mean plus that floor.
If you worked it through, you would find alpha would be 8.58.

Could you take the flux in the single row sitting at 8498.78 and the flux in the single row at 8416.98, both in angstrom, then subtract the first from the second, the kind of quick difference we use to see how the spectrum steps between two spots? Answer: -2.6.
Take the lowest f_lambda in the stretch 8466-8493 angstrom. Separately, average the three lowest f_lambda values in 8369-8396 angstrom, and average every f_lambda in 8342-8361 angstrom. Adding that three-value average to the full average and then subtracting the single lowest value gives 21.8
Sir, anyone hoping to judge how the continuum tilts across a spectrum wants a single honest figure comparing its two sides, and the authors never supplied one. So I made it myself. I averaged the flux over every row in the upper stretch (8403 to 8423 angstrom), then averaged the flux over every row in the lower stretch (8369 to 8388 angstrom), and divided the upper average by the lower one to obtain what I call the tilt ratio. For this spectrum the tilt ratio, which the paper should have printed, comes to 0.96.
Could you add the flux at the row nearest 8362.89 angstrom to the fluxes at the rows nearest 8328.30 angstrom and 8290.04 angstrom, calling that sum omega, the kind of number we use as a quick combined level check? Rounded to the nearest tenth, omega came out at 59.8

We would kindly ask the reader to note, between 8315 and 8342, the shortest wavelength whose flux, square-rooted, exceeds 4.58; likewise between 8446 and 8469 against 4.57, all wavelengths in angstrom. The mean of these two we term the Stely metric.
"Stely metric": 8386.3 angstrom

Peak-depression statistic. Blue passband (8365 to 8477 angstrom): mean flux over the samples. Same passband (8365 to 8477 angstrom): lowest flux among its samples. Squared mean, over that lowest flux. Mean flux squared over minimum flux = 23.7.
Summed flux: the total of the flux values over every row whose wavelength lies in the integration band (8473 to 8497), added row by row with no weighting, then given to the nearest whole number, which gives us 120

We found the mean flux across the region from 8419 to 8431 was 19.2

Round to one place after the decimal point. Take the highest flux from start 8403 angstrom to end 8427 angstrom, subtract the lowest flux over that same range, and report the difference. 4.5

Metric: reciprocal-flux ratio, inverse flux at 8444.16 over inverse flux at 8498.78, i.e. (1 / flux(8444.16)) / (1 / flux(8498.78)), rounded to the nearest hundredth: 1.05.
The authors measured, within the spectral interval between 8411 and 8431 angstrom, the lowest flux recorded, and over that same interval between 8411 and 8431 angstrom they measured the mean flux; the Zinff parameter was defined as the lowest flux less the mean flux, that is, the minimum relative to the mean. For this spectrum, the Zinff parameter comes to -1.6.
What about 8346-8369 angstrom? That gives -3.4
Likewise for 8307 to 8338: -1.2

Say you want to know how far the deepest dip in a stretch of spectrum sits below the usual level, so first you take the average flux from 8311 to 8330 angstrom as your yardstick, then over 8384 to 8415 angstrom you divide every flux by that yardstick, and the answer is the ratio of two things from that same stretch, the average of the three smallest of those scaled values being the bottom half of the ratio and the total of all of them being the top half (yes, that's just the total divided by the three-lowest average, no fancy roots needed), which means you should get 8.51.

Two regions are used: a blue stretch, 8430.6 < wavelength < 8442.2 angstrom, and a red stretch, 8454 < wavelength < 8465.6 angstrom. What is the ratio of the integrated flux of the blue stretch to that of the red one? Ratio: 0.87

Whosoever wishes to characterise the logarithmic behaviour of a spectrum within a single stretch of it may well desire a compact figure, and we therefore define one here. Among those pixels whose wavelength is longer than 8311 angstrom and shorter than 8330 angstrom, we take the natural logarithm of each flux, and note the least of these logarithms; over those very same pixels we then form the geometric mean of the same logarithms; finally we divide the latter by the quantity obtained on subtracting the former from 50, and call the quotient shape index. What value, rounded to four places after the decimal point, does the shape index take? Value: 0.0647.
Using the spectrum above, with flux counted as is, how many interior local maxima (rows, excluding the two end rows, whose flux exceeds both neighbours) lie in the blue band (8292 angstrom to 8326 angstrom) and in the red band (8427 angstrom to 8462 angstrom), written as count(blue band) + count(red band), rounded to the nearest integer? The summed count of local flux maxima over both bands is 2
